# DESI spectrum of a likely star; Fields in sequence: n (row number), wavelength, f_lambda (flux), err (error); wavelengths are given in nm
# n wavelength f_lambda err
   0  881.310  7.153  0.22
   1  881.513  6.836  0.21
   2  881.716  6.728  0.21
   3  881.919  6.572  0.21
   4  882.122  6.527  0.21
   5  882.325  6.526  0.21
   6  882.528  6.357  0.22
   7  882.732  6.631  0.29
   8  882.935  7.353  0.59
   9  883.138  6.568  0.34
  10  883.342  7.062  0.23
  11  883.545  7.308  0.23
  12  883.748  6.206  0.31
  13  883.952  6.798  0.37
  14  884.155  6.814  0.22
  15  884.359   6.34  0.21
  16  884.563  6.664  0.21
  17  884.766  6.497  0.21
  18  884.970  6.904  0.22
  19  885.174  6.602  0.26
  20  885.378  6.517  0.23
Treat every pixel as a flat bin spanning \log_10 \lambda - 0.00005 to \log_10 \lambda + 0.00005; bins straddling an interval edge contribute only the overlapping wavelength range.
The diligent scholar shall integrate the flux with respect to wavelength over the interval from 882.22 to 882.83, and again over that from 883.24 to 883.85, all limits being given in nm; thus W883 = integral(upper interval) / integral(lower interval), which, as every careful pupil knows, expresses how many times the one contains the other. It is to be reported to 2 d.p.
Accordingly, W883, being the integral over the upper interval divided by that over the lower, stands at 1.06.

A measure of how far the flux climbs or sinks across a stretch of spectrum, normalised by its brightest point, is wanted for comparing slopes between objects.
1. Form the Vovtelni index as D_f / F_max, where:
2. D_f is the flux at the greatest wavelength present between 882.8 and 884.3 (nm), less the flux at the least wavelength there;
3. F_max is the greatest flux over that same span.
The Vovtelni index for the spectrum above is -0.07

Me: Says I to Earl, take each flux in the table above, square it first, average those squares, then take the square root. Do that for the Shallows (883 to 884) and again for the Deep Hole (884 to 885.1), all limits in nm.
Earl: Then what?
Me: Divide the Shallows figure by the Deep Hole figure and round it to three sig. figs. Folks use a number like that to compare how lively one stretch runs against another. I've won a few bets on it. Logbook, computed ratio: 1.02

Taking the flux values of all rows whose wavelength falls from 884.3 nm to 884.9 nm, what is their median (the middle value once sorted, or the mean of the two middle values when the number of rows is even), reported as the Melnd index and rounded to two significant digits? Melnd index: 6.5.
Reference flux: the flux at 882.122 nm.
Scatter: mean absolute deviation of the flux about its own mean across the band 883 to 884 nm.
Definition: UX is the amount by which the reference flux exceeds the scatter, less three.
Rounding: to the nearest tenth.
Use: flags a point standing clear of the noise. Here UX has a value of 3.2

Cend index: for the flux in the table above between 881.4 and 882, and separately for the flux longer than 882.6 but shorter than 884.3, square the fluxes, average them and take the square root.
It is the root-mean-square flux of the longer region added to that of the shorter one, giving 13.6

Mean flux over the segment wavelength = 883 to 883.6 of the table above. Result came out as 6.98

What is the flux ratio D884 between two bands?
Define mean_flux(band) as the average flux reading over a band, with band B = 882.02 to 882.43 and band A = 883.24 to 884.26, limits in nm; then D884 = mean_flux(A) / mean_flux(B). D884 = 1.05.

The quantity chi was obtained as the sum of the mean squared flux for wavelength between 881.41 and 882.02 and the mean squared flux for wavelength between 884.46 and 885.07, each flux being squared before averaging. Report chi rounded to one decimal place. 89.8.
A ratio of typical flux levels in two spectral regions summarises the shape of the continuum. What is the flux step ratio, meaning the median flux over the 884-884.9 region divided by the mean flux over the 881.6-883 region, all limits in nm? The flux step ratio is 0.99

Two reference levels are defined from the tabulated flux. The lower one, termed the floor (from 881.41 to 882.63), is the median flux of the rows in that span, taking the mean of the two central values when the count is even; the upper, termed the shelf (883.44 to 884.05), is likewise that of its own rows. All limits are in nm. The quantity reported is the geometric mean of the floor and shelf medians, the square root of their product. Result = 6.67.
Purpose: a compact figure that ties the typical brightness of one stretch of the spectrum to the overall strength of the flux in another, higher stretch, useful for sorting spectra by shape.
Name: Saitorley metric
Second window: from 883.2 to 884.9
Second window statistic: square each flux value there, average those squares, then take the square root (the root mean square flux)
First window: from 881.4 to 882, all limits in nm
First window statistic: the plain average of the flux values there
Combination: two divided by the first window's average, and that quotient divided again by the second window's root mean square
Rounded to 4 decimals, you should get 0.0443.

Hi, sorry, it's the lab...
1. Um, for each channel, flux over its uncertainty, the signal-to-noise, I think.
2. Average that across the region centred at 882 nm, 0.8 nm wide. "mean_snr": 31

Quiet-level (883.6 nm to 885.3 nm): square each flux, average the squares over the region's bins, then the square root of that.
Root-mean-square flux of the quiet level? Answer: 6.61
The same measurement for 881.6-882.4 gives 6.59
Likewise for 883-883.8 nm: 6.80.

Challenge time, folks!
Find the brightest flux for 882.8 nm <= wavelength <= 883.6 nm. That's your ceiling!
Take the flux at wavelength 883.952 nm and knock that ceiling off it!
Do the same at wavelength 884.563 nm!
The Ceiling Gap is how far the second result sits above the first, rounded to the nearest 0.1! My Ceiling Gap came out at -0.1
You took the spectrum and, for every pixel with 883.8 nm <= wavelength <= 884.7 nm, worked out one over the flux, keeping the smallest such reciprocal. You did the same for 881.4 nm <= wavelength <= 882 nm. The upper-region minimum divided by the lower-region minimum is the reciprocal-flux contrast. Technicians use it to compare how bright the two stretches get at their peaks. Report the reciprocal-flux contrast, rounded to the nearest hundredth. 1.00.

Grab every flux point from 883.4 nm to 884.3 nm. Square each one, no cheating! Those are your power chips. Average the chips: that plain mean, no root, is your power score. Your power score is 46.1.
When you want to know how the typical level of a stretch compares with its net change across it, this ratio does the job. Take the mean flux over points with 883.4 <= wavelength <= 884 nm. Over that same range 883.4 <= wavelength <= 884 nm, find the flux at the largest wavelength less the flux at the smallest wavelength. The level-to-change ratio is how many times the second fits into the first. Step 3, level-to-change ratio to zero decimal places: -13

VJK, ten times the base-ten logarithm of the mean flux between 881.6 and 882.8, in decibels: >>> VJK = 8.17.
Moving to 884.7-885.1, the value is 8.26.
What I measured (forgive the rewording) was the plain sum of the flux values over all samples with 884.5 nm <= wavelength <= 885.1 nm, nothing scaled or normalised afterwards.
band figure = 20.1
